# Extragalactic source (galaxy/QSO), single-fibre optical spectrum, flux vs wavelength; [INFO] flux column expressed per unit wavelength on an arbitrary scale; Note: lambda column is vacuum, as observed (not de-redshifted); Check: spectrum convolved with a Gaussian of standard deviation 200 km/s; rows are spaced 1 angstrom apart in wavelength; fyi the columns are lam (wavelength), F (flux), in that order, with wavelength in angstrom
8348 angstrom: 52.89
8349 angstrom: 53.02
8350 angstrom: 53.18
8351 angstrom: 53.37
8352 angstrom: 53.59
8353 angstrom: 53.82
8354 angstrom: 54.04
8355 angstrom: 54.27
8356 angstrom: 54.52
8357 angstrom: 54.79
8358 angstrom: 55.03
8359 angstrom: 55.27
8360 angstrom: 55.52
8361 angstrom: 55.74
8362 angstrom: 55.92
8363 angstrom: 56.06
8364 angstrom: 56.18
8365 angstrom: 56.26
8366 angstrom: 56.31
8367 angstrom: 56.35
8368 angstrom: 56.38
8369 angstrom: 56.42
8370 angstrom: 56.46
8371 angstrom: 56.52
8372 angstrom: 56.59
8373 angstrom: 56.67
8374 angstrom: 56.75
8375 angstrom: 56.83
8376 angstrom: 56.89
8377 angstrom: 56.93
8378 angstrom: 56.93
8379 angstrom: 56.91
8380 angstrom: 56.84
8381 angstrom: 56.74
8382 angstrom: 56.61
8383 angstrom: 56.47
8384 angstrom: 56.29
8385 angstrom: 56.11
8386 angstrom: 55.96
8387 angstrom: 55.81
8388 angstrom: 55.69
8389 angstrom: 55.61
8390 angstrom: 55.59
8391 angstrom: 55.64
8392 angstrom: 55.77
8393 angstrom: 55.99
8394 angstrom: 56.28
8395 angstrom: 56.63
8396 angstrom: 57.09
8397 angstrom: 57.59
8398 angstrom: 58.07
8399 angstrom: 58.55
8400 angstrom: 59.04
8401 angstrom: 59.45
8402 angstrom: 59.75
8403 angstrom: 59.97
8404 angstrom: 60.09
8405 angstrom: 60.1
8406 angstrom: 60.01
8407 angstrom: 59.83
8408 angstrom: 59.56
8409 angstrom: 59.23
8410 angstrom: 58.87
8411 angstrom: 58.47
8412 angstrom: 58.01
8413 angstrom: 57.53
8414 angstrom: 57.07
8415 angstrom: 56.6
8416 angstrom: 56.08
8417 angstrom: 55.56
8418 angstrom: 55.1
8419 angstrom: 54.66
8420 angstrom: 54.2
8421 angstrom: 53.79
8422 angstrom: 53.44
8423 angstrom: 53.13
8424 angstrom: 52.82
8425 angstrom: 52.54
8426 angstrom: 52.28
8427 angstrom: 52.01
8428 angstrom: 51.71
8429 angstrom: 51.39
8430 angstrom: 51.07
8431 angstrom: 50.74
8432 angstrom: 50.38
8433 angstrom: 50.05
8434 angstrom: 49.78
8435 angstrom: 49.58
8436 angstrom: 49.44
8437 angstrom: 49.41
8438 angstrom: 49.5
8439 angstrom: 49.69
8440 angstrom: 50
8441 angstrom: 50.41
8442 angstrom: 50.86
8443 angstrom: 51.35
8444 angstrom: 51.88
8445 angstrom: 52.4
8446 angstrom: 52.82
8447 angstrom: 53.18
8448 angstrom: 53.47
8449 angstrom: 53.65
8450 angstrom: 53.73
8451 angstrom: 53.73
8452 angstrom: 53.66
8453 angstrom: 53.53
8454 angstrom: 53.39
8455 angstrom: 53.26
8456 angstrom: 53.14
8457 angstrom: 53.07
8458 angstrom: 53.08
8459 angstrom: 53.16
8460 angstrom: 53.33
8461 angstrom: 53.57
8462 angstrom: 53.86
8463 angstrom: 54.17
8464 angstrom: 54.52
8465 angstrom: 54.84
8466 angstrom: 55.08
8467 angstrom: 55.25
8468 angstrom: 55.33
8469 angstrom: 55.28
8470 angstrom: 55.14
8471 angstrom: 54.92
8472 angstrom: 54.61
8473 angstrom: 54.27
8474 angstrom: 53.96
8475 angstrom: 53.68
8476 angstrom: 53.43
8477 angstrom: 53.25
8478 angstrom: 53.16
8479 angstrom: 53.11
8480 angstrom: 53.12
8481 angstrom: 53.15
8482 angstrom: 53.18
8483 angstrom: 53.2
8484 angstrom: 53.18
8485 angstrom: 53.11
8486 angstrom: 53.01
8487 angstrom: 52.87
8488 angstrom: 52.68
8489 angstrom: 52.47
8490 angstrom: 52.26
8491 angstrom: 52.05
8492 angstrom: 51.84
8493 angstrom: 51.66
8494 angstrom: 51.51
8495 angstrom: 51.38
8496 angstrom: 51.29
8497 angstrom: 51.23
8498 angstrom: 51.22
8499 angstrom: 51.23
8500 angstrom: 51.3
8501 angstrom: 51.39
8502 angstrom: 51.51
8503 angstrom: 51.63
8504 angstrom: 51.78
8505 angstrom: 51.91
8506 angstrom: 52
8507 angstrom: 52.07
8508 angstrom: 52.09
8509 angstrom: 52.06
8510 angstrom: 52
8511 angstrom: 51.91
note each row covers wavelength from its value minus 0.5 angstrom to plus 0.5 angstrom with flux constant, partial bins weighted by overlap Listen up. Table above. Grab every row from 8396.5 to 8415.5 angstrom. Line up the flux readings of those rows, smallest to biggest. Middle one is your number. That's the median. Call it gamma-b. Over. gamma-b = 59.0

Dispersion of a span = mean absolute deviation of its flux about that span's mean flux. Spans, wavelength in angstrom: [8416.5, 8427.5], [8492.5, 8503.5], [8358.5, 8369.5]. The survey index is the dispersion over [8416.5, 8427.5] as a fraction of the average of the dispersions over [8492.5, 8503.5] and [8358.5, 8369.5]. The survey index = 4.4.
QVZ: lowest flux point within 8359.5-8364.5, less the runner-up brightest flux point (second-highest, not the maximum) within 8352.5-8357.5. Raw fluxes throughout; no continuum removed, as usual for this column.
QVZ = 1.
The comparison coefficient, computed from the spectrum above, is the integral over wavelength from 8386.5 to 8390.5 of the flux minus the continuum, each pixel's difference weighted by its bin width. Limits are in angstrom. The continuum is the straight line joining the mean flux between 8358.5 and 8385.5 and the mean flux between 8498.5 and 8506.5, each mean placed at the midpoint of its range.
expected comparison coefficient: 0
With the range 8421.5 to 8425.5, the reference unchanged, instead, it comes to -6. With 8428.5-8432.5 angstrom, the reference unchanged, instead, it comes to -13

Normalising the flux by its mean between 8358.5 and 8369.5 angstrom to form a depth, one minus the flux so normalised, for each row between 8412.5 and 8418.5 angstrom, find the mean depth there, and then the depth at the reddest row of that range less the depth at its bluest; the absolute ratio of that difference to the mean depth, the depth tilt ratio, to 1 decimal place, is 8.5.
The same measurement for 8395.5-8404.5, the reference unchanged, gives 1.1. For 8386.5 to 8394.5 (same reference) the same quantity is 2.0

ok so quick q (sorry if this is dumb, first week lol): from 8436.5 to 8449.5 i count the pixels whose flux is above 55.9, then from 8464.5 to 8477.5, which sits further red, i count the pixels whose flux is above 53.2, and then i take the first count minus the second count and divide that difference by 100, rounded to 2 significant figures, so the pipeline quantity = -0.13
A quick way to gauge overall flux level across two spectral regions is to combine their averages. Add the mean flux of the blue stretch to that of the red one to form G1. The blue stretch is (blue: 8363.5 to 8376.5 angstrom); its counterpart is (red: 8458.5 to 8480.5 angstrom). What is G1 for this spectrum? 111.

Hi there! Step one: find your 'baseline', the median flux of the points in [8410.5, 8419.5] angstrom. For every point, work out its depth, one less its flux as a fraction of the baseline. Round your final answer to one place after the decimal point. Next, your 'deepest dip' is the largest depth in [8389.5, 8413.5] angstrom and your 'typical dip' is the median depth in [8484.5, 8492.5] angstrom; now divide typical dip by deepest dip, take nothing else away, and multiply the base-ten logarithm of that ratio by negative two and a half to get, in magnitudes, -1.5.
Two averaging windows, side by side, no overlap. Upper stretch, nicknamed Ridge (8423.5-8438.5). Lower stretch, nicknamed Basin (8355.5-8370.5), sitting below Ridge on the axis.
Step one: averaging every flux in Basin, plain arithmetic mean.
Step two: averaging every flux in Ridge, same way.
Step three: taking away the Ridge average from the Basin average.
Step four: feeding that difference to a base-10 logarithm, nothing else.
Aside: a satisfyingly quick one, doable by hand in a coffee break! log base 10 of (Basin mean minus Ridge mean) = 0.70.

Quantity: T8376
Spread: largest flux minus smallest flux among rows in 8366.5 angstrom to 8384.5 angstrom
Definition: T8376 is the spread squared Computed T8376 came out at 0.4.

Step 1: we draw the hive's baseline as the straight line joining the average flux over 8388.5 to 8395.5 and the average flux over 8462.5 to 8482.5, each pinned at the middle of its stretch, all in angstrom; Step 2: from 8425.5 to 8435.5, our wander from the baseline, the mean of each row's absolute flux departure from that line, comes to 4.2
